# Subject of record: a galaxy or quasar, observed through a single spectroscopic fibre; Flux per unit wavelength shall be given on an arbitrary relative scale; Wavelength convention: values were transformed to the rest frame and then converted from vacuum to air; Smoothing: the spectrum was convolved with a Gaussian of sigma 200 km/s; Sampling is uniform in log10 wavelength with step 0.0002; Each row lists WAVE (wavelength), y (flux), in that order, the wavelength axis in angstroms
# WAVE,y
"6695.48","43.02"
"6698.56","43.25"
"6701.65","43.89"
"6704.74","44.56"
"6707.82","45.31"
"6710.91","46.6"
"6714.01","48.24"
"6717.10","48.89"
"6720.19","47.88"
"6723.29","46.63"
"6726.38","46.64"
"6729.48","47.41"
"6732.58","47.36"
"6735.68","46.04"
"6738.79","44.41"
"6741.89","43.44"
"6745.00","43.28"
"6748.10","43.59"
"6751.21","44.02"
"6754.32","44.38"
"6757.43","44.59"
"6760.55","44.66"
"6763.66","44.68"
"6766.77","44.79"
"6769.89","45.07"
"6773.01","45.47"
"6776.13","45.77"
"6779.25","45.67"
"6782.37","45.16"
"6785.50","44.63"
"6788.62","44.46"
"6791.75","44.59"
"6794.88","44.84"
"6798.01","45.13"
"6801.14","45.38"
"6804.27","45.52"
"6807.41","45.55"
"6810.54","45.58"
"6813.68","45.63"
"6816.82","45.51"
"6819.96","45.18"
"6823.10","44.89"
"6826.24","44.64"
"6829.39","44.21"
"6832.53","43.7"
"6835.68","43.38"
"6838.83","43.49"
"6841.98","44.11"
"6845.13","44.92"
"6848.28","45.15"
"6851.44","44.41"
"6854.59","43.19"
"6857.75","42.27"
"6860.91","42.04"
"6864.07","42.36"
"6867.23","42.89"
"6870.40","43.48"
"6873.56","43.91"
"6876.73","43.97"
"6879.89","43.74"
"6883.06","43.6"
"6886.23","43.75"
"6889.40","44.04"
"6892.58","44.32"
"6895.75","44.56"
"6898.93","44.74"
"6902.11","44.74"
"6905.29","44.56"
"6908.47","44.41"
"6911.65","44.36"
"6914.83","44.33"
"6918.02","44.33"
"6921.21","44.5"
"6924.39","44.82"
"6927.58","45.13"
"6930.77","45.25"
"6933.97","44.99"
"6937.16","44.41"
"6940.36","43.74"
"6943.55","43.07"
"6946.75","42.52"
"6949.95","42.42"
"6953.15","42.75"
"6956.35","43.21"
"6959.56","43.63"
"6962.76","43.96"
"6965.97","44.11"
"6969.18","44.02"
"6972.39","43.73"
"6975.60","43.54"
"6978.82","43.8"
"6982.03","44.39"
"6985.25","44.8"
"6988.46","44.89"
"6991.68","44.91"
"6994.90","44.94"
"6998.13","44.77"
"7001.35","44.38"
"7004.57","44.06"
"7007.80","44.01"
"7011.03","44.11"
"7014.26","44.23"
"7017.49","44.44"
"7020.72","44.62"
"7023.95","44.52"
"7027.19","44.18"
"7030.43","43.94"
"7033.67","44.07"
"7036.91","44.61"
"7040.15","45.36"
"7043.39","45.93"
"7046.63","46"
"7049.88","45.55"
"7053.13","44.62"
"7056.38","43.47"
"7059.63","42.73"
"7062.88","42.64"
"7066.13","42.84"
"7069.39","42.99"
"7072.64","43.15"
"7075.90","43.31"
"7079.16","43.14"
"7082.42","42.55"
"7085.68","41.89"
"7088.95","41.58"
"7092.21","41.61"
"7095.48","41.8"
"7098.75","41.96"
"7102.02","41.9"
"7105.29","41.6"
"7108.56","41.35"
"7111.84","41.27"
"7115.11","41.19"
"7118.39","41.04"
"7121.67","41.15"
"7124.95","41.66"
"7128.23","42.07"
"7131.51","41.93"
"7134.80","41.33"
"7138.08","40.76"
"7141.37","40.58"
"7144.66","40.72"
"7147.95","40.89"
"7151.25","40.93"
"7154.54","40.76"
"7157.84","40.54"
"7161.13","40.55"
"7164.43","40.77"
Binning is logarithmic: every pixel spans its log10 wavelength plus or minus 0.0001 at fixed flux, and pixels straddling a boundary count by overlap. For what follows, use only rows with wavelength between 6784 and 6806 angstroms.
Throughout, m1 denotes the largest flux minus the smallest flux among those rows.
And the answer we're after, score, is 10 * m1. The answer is 11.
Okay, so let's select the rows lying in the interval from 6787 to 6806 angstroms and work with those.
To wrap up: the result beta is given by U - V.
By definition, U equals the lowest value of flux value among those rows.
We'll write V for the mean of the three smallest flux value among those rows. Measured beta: -0.170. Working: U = 44.46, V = 44.6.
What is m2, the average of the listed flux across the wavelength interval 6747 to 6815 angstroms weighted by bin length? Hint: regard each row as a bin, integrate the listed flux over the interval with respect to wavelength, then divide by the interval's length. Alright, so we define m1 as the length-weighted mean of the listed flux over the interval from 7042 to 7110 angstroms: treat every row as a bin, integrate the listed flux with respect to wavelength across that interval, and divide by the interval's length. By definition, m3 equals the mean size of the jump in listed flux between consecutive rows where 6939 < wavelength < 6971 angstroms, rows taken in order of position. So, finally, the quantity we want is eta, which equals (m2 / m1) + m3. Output 1.39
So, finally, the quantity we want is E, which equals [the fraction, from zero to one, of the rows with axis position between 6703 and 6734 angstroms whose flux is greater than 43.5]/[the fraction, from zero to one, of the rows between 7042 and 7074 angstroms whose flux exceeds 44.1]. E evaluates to 2.5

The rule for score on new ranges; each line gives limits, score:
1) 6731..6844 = 41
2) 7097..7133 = 10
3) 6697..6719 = 56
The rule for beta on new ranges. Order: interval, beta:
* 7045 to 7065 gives -0.307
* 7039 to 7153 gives -0.107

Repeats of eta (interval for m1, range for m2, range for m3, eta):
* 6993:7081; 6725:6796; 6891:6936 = 1.17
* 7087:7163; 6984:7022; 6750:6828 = 1.30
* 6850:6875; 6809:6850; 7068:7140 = 1.31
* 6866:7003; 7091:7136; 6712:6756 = 1.63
